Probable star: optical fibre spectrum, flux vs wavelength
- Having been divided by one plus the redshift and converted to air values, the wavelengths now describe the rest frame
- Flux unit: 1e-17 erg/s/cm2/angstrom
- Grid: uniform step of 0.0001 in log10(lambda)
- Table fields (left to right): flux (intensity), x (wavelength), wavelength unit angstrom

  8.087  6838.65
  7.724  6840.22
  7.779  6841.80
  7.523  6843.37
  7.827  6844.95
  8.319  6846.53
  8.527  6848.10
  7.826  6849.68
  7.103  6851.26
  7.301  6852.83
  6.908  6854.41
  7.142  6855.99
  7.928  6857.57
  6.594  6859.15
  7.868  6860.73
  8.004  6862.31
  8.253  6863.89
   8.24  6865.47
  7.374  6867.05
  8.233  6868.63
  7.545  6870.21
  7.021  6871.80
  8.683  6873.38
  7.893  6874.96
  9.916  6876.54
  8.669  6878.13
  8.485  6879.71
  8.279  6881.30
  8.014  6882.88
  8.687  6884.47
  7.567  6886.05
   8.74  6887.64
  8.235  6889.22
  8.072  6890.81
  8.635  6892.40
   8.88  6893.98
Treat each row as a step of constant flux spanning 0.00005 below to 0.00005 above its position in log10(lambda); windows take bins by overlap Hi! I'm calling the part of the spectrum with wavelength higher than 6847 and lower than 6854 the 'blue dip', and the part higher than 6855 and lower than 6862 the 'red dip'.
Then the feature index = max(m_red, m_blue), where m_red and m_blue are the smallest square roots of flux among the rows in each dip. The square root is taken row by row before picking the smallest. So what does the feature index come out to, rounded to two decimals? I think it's 2.67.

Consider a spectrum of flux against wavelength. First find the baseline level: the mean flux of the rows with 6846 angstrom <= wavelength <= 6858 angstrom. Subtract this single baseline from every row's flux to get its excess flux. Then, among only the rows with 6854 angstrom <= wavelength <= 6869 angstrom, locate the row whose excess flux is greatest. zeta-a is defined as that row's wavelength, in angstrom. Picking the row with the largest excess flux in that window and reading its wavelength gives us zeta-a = 6863.89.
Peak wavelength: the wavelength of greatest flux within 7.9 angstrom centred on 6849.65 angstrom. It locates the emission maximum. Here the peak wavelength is 6848.10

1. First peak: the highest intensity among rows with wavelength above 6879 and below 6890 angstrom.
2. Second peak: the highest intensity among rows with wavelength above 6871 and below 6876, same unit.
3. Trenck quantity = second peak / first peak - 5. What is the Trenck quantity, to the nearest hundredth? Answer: -4.01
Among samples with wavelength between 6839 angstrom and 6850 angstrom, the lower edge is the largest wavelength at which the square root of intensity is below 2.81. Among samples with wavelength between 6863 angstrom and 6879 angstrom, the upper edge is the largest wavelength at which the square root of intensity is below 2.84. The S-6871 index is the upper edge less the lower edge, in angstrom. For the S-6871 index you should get 25.3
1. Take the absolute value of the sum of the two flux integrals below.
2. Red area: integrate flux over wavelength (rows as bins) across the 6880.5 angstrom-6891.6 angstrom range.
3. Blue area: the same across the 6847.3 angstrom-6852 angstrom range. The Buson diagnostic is 128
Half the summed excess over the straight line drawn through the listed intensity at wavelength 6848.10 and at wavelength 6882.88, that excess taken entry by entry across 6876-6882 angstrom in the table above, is 1.5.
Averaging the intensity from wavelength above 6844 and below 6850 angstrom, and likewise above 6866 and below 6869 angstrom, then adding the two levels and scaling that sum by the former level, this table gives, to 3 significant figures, 129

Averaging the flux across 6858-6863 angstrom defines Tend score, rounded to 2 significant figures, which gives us 7.5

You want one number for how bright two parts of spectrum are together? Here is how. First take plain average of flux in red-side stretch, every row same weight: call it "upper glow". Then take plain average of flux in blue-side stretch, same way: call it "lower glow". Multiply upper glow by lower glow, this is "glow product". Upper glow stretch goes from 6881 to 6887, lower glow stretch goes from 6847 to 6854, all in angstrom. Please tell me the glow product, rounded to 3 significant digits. 62.6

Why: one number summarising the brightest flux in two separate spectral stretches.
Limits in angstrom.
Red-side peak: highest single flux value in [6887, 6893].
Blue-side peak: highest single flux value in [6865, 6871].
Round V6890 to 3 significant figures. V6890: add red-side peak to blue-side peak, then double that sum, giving 34.0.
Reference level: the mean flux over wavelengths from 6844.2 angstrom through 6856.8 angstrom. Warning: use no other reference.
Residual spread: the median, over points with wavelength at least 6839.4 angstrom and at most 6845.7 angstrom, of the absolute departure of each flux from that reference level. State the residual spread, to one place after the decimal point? 0.1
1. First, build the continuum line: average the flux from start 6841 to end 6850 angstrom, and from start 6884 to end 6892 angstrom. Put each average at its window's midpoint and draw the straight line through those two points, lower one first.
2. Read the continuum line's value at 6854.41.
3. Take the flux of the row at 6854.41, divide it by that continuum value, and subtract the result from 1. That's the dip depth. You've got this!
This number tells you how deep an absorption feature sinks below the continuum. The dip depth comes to 0.14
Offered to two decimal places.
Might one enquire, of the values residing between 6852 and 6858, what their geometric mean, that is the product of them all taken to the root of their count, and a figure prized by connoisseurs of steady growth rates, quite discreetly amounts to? 7.31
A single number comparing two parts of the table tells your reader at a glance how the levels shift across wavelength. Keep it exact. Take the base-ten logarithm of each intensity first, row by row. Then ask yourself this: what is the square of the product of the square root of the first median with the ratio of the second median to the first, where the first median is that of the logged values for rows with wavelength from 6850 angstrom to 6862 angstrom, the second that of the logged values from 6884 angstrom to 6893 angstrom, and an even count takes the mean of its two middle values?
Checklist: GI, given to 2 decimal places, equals 1.00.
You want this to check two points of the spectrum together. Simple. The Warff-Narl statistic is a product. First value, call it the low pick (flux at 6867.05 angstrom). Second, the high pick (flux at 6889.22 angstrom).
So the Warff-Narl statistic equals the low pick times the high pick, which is 61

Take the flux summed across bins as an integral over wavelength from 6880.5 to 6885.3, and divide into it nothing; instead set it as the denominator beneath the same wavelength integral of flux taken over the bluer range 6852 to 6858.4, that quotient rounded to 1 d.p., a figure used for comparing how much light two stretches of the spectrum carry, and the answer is 1.2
